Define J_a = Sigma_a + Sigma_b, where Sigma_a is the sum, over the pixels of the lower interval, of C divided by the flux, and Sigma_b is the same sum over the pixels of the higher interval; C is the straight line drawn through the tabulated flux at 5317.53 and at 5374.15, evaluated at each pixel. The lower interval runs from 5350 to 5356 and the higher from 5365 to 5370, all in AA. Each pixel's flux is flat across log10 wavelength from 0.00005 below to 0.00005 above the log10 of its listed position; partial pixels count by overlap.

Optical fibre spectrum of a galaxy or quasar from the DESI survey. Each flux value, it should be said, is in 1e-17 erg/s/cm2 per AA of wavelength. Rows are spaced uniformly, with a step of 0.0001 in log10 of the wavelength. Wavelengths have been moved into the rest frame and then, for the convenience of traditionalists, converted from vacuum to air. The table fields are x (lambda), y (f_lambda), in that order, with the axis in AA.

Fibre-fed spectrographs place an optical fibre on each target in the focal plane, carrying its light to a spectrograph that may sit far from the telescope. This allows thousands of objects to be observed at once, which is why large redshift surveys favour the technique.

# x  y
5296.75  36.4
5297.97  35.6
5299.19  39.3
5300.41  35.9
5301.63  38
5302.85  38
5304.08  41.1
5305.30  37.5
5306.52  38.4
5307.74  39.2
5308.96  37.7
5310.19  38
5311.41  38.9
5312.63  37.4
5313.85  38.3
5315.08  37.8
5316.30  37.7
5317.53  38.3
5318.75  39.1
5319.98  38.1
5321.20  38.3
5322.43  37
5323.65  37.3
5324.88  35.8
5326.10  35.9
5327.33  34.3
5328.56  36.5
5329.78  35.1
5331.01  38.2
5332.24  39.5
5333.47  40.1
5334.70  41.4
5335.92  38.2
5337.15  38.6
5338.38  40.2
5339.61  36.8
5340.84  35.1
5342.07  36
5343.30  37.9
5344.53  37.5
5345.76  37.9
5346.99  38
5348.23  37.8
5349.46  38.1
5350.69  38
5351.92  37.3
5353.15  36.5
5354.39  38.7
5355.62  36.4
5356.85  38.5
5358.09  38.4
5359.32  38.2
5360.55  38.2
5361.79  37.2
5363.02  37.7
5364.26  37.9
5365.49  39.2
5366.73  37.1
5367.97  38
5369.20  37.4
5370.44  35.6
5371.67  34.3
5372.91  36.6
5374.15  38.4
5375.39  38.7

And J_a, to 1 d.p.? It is 9.2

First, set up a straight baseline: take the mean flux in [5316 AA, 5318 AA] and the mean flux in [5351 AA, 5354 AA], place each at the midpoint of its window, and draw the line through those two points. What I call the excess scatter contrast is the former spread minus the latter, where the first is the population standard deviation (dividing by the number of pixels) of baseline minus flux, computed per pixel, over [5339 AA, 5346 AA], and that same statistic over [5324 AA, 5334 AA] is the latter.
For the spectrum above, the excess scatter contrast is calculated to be -1.0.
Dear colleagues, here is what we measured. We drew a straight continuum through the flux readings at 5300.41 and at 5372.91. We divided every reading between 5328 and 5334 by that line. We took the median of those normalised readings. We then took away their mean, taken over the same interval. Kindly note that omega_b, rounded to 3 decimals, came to 0.009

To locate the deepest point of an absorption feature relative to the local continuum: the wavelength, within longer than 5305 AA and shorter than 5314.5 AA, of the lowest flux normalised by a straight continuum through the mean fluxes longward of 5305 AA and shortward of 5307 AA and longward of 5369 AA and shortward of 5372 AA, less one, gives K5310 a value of 5305.30 AA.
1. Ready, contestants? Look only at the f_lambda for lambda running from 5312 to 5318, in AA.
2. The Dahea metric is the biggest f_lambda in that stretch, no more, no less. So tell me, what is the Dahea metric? 38.3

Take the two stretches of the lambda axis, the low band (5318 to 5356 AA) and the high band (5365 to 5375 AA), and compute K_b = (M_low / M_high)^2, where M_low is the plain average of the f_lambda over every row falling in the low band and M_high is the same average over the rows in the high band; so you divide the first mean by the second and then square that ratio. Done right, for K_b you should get 1.03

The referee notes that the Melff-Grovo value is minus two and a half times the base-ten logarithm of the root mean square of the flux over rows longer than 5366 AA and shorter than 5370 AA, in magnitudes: -3.94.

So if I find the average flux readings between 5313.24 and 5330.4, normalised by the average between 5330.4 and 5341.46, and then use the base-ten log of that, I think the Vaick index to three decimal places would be -0.018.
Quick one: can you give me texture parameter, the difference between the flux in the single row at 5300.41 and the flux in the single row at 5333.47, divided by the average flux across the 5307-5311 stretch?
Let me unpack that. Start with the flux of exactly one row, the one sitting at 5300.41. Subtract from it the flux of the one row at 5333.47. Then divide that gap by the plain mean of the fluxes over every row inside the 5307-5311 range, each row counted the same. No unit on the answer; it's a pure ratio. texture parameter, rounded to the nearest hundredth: -0.11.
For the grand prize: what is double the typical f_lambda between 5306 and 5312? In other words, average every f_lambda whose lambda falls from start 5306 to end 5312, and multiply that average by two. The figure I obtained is 76.9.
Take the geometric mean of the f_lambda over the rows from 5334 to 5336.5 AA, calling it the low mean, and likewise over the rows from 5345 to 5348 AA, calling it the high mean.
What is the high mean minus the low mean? -1.8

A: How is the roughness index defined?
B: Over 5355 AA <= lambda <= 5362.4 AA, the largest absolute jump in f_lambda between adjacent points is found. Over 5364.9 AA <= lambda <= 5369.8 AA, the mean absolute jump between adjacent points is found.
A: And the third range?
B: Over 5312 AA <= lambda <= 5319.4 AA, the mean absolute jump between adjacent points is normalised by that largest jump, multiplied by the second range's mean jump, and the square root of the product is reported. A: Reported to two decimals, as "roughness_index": 0.58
